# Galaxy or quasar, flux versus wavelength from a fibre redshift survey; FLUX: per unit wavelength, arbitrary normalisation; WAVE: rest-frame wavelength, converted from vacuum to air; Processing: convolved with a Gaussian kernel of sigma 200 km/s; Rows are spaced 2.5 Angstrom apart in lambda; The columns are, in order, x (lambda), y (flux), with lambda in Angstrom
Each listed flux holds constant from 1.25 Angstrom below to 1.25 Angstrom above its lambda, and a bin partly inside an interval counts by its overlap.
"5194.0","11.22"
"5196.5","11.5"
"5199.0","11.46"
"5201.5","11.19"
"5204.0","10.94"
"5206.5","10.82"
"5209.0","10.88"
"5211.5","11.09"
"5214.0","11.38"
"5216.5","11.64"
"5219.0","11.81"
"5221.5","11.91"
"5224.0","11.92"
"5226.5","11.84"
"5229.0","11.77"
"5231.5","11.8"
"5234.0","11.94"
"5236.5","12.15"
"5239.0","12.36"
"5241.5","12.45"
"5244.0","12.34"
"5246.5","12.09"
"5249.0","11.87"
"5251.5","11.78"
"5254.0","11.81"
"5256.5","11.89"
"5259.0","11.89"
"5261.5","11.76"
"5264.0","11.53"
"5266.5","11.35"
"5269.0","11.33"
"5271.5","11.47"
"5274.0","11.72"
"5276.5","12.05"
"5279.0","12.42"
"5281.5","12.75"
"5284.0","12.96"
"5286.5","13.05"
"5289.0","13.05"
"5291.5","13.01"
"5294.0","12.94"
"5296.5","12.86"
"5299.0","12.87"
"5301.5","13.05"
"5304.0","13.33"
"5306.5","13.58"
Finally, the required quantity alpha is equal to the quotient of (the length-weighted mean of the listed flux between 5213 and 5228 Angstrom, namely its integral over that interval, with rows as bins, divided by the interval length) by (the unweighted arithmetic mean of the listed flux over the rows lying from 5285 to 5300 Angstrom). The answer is 0.91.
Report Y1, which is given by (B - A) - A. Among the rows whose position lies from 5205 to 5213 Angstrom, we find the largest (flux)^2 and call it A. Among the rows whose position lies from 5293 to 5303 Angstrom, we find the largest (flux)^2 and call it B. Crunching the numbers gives -76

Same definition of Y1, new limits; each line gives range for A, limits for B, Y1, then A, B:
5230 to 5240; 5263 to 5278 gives -160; 153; 145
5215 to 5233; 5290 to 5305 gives -106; 142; 178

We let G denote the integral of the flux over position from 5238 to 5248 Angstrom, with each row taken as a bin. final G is 123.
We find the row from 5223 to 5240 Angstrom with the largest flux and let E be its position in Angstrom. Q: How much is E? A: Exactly 5239.0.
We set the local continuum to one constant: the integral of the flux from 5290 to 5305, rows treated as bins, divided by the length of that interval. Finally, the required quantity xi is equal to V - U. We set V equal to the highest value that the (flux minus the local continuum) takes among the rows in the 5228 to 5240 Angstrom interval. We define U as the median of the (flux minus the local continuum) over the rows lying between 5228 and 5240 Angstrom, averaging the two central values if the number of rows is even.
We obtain 0.42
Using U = -1.07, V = -0.6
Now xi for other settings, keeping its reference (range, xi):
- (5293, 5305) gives 0.39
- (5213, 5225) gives 0.11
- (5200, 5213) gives 0.25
